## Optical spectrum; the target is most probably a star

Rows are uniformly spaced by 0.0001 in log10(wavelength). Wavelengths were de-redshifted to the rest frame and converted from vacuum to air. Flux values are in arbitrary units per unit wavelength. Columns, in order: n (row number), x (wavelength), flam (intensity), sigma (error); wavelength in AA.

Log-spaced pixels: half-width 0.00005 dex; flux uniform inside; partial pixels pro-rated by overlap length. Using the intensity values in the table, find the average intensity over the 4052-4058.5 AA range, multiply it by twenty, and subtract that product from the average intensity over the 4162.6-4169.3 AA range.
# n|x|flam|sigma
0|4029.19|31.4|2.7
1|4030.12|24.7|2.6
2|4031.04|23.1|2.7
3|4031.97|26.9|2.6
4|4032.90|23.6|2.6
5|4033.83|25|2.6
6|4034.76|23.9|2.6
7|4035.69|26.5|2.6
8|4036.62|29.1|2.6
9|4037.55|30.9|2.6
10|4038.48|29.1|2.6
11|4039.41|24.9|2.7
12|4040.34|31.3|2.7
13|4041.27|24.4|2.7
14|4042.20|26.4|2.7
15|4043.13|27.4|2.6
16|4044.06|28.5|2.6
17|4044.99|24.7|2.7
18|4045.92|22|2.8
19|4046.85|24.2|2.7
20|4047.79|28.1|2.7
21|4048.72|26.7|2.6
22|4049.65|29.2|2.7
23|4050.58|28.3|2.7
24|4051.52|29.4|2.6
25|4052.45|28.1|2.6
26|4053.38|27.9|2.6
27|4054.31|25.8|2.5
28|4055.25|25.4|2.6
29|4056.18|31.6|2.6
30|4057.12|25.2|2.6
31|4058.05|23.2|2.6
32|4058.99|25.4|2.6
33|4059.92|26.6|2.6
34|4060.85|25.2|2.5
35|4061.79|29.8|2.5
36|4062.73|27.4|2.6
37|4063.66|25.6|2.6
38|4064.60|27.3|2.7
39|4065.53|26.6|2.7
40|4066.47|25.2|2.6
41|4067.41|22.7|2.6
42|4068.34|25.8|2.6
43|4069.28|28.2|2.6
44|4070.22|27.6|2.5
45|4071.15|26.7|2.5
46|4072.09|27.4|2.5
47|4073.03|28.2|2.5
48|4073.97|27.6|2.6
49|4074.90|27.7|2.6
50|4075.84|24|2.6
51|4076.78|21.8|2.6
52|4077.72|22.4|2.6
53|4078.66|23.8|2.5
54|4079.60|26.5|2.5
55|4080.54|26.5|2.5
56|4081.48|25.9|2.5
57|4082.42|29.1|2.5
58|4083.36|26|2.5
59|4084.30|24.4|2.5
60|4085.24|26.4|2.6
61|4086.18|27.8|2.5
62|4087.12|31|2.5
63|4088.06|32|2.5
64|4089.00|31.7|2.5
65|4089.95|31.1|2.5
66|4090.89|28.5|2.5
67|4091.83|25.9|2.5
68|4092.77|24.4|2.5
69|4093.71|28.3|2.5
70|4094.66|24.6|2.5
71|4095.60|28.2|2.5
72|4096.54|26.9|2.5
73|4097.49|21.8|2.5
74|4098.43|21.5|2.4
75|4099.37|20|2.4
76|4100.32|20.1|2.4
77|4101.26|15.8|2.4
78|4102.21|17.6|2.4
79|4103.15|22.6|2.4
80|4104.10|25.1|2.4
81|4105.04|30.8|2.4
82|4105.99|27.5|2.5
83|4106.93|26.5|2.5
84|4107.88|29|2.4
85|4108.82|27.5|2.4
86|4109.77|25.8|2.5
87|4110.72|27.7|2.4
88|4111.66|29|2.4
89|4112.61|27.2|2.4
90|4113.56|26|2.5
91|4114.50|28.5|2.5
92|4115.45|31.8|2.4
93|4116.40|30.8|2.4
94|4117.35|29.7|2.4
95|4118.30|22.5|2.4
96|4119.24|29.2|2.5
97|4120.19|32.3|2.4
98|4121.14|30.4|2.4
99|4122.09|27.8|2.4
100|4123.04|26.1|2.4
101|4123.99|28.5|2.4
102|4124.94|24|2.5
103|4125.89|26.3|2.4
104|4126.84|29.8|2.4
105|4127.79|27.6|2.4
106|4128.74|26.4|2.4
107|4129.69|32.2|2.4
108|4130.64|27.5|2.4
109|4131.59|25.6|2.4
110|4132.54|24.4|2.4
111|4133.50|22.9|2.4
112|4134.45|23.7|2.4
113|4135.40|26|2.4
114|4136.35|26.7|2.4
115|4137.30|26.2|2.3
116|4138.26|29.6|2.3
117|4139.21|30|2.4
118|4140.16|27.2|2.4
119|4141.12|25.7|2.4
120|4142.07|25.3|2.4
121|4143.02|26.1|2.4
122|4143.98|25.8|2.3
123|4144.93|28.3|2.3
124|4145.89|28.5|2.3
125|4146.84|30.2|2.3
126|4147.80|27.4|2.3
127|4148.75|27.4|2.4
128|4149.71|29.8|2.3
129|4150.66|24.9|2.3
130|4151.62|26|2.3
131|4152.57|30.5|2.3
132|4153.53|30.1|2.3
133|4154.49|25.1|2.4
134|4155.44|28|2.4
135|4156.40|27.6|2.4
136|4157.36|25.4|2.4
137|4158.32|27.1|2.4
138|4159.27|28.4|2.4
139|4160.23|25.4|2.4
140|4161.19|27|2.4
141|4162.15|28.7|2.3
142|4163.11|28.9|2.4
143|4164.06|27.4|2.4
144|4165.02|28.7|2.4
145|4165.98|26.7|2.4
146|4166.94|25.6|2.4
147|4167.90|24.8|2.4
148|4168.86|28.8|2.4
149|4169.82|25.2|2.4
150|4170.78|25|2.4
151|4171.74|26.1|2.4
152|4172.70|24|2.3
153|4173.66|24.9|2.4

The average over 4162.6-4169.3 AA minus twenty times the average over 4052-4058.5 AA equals -508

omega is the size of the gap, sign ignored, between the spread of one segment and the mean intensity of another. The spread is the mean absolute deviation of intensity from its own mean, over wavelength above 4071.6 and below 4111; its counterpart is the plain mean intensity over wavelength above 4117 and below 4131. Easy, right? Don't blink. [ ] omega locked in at 25.2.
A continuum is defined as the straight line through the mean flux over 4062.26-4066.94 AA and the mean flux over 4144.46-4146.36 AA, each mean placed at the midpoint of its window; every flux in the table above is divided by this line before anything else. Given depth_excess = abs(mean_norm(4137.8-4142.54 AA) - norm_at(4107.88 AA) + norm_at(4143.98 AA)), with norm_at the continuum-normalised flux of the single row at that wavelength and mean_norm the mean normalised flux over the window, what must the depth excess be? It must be 0.83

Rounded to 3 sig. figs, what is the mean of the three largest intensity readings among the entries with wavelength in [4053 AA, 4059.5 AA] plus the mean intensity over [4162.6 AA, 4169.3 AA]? 55.7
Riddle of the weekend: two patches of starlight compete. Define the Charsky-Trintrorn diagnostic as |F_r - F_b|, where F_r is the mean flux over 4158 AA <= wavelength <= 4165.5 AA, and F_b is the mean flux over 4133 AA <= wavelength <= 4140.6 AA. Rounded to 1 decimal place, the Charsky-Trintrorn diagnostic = 1.2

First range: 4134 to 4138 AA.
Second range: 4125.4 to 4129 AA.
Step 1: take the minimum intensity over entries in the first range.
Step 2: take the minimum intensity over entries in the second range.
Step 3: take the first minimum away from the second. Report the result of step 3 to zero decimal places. 3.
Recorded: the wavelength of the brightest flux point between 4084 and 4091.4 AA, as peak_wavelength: 4088.06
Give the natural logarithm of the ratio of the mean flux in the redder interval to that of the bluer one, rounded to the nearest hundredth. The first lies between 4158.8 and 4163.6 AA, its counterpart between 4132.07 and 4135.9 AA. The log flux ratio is 0.13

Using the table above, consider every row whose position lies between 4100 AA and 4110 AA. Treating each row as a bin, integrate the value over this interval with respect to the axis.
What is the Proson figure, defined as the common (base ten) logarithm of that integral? 2.4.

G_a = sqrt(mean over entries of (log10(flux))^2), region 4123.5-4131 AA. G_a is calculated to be 1.44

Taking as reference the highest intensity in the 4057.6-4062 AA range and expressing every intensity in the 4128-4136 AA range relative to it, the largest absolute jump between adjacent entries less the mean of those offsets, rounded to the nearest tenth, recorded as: 9.5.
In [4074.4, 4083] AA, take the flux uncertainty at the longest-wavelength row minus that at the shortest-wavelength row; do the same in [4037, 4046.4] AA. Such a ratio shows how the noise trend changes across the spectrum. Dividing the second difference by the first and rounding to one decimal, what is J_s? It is -2.0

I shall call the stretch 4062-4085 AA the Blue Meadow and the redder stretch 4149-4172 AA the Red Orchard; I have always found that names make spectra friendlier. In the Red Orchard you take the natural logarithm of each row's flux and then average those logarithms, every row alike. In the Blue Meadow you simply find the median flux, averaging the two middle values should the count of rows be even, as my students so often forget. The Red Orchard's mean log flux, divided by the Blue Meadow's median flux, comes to 0.124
